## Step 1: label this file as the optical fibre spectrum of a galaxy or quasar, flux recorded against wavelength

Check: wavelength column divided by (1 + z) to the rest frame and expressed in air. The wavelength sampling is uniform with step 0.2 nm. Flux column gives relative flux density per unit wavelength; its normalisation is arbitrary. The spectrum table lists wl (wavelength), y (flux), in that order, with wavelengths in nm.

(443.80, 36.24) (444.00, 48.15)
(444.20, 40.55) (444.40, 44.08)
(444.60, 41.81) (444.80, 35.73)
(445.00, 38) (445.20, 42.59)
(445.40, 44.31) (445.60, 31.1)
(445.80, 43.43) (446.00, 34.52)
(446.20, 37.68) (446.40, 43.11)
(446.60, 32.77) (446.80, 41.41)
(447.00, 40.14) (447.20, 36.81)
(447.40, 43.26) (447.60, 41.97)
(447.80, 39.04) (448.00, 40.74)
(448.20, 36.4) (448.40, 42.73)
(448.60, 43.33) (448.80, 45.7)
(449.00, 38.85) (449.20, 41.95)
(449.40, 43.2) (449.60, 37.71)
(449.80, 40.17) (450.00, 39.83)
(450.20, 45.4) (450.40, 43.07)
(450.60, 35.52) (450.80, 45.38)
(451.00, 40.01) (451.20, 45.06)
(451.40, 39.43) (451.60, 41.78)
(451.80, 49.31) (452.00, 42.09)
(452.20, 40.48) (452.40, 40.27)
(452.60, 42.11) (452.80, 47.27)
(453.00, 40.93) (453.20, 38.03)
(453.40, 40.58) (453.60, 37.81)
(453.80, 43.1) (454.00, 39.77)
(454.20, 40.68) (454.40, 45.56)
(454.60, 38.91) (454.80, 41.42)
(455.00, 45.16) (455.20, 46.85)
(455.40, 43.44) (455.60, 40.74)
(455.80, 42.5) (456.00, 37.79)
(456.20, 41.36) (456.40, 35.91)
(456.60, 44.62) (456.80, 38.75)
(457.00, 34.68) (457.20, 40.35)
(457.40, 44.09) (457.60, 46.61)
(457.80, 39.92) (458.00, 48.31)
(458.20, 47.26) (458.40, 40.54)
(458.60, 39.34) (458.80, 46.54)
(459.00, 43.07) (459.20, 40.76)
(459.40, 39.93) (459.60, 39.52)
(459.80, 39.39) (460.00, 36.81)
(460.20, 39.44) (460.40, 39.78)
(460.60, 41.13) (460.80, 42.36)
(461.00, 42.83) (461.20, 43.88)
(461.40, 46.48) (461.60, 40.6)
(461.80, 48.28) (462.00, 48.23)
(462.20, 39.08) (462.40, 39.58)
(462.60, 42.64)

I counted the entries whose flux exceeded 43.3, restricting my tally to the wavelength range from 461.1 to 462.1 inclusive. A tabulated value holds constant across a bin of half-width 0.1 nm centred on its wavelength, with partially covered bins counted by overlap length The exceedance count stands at 4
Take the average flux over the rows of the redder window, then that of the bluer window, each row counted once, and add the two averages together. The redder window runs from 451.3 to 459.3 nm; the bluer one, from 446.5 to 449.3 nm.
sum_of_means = 82.3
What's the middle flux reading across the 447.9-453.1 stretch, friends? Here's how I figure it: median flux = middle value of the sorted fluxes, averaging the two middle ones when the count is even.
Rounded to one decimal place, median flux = 41.9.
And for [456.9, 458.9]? 42.3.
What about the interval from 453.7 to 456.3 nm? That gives 41.4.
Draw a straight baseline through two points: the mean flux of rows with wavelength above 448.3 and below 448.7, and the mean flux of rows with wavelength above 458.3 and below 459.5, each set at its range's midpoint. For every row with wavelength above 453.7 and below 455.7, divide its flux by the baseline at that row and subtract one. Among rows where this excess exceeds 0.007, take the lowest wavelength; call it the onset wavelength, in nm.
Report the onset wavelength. 453.80 nm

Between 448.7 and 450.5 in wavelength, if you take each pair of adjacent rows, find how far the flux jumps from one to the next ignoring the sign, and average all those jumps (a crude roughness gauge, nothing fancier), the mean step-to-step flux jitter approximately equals 3.4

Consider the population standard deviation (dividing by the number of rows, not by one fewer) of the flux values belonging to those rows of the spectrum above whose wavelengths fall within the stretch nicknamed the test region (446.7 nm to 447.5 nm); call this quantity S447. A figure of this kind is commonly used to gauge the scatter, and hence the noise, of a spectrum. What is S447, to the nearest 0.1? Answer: 2.4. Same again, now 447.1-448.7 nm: 2.6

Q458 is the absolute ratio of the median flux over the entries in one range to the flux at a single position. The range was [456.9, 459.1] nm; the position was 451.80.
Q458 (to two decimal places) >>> 0.87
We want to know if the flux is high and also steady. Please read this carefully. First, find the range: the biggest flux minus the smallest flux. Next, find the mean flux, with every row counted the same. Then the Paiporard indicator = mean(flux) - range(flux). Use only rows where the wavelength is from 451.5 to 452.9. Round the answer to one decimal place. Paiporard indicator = 34.3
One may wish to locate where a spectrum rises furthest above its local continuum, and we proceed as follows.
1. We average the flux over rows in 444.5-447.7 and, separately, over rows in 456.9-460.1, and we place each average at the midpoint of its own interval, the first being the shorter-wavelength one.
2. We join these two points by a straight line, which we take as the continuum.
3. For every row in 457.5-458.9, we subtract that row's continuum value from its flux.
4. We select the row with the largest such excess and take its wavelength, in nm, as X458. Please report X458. 458.00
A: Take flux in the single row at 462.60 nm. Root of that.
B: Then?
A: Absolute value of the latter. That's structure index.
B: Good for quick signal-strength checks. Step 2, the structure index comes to 6.53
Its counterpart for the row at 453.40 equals 6.37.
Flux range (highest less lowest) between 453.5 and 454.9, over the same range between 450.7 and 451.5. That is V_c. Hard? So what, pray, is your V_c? 1.3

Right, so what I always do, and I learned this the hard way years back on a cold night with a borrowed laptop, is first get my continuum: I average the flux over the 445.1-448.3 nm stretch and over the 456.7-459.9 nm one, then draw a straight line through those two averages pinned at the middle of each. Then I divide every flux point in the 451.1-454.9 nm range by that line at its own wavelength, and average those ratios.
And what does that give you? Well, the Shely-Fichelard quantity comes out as 1.028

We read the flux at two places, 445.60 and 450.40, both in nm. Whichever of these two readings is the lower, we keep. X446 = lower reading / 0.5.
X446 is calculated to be 62.2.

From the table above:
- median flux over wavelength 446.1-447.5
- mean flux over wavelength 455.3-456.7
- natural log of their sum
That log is 4.40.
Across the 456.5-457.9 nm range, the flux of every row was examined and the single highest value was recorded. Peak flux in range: 46.61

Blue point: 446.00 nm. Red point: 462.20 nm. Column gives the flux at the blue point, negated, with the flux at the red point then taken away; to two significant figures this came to -74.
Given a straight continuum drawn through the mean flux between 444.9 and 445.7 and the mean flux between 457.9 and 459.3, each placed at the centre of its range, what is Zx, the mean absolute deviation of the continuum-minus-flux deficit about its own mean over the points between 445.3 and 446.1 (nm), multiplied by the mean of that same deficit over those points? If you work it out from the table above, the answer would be 4.5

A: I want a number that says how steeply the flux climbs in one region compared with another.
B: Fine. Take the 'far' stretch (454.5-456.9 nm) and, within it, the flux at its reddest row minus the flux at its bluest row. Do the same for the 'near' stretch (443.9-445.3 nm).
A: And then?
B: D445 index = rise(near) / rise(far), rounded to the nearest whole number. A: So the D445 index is 35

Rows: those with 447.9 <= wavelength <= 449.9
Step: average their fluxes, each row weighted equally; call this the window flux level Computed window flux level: 41.1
